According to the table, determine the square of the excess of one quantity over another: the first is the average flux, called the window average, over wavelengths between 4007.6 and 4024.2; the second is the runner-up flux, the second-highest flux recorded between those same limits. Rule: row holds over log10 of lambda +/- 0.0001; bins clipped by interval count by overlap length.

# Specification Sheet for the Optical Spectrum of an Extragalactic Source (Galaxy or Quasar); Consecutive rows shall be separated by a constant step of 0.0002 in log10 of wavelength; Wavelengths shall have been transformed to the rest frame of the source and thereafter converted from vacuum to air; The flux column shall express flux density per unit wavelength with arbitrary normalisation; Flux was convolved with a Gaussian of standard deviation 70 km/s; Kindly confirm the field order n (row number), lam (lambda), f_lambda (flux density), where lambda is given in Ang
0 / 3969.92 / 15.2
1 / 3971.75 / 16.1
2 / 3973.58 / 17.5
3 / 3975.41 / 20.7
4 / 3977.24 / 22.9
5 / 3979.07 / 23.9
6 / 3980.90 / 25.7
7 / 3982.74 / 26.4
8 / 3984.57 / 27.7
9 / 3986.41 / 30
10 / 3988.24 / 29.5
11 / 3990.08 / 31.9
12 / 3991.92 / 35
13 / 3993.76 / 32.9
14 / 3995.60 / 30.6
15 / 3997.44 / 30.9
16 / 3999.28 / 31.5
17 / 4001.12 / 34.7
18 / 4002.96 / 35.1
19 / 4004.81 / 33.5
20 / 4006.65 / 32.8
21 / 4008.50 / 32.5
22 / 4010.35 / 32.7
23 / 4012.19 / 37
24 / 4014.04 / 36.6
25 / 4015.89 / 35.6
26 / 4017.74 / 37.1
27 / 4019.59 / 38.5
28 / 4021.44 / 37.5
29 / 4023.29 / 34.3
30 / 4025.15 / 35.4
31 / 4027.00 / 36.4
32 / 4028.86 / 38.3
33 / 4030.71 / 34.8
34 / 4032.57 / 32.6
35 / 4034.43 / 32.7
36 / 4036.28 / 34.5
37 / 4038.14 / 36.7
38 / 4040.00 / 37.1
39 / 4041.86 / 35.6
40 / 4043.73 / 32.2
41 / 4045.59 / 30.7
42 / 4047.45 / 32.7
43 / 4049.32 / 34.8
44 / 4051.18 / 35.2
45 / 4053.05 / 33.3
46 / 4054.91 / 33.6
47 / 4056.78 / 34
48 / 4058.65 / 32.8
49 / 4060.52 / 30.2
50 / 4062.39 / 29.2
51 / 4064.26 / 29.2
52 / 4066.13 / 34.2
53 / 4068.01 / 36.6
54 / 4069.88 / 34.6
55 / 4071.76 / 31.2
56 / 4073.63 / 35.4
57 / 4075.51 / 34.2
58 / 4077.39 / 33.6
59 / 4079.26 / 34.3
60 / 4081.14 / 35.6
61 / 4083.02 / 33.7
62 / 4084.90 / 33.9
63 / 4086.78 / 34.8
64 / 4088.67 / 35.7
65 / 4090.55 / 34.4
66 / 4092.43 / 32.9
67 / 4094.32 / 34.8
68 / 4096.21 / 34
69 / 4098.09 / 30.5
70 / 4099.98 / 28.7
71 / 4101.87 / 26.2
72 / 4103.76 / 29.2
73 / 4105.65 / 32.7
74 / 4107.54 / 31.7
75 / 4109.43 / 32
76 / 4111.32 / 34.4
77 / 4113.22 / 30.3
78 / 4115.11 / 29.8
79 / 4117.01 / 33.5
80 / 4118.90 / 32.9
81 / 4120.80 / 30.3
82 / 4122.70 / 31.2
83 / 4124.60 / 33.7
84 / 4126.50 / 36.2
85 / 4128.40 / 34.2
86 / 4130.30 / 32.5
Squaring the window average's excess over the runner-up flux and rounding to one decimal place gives 3.0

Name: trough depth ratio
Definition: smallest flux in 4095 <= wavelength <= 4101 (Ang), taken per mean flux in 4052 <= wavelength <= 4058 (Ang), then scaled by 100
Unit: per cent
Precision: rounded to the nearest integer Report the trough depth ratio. 85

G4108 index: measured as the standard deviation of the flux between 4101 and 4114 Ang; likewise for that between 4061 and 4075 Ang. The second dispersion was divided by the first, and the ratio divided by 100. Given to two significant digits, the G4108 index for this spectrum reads 0.011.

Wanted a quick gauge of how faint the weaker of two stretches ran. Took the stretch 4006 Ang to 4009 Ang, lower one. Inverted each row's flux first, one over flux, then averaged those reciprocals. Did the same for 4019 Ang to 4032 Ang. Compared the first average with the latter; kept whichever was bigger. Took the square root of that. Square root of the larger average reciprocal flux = 0.175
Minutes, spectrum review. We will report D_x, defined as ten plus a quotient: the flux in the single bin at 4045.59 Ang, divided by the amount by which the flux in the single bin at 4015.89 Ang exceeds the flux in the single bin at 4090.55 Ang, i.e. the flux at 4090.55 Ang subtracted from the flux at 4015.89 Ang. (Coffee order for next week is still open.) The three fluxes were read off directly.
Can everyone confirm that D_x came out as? 36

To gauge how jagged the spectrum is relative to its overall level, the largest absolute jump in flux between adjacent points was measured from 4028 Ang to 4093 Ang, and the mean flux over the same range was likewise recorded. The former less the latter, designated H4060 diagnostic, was -29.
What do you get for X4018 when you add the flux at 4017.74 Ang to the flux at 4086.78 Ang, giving 72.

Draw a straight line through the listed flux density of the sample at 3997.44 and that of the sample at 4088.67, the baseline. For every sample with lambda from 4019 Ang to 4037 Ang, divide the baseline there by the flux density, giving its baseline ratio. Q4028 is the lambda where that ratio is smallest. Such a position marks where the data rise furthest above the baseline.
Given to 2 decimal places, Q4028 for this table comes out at 4019.59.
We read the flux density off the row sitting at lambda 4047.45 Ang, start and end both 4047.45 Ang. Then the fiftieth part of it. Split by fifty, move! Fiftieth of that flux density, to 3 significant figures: 0.654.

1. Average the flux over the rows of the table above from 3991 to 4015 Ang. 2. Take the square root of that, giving 5.79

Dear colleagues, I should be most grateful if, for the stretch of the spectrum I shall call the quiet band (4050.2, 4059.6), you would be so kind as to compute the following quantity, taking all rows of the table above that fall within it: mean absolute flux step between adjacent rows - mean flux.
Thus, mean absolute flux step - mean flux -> -32.8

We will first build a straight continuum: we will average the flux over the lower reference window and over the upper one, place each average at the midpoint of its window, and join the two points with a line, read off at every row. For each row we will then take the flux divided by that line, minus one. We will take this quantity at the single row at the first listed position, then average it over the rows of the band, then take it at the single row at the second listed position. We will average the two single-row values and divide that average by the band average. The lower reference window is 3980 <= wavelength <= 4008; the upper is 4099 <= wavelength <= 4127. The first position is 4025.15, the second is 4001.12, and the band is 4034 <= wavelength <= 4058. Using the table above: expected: 1.4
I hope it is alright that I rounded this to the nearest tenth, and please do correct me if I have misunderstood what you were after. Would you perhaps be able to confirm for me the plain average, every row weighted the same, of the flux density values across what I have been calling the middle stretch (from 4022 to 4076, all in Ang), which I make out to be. 33.9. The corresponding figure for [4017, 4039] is 35.7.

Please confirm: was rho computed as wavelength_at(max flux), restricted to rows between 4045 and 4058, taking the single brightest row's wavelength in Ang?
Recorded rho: 4051.18 Ang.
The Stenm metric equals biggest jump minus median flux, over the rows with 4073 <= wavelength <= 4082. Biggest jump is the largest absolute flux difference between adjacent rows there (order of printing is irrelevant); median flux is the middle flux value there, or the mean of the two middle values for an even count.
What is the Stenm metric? -33.0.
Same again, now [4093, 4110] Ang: -28.2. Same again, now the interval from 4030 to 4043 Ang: -32.6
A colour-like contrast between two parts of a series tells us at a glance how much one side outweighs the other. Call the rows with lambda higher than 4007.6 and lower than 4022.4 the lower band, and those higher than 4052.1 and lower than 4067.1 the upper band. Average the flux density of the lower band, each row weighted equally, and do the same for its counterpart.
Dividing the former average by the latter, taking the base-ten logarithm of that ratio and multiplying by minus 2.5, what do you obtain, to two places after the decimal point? -0.12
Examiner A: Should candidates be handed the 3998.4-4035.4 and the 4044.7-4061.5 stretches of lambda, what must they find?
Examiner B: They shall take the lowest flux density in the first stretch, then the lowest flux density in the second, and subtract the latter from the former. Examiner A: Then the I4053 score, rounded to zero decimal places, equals 1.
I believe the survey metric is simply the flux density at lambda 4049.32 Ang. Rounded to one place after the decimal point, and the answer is 34.8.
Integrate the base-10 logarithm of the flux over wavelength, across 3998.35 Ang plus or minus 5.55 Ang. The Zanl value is 17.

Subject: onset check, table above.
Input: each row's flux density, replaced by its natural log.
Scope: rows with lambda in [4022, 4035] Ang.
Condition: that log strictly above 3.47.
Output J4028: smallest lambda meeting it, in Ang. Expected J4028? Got 4023.29 Ang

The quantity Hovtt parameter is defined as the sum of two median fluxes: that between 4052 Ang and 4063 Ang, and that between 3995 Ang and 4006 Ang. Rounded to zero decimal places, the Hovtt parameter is 66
